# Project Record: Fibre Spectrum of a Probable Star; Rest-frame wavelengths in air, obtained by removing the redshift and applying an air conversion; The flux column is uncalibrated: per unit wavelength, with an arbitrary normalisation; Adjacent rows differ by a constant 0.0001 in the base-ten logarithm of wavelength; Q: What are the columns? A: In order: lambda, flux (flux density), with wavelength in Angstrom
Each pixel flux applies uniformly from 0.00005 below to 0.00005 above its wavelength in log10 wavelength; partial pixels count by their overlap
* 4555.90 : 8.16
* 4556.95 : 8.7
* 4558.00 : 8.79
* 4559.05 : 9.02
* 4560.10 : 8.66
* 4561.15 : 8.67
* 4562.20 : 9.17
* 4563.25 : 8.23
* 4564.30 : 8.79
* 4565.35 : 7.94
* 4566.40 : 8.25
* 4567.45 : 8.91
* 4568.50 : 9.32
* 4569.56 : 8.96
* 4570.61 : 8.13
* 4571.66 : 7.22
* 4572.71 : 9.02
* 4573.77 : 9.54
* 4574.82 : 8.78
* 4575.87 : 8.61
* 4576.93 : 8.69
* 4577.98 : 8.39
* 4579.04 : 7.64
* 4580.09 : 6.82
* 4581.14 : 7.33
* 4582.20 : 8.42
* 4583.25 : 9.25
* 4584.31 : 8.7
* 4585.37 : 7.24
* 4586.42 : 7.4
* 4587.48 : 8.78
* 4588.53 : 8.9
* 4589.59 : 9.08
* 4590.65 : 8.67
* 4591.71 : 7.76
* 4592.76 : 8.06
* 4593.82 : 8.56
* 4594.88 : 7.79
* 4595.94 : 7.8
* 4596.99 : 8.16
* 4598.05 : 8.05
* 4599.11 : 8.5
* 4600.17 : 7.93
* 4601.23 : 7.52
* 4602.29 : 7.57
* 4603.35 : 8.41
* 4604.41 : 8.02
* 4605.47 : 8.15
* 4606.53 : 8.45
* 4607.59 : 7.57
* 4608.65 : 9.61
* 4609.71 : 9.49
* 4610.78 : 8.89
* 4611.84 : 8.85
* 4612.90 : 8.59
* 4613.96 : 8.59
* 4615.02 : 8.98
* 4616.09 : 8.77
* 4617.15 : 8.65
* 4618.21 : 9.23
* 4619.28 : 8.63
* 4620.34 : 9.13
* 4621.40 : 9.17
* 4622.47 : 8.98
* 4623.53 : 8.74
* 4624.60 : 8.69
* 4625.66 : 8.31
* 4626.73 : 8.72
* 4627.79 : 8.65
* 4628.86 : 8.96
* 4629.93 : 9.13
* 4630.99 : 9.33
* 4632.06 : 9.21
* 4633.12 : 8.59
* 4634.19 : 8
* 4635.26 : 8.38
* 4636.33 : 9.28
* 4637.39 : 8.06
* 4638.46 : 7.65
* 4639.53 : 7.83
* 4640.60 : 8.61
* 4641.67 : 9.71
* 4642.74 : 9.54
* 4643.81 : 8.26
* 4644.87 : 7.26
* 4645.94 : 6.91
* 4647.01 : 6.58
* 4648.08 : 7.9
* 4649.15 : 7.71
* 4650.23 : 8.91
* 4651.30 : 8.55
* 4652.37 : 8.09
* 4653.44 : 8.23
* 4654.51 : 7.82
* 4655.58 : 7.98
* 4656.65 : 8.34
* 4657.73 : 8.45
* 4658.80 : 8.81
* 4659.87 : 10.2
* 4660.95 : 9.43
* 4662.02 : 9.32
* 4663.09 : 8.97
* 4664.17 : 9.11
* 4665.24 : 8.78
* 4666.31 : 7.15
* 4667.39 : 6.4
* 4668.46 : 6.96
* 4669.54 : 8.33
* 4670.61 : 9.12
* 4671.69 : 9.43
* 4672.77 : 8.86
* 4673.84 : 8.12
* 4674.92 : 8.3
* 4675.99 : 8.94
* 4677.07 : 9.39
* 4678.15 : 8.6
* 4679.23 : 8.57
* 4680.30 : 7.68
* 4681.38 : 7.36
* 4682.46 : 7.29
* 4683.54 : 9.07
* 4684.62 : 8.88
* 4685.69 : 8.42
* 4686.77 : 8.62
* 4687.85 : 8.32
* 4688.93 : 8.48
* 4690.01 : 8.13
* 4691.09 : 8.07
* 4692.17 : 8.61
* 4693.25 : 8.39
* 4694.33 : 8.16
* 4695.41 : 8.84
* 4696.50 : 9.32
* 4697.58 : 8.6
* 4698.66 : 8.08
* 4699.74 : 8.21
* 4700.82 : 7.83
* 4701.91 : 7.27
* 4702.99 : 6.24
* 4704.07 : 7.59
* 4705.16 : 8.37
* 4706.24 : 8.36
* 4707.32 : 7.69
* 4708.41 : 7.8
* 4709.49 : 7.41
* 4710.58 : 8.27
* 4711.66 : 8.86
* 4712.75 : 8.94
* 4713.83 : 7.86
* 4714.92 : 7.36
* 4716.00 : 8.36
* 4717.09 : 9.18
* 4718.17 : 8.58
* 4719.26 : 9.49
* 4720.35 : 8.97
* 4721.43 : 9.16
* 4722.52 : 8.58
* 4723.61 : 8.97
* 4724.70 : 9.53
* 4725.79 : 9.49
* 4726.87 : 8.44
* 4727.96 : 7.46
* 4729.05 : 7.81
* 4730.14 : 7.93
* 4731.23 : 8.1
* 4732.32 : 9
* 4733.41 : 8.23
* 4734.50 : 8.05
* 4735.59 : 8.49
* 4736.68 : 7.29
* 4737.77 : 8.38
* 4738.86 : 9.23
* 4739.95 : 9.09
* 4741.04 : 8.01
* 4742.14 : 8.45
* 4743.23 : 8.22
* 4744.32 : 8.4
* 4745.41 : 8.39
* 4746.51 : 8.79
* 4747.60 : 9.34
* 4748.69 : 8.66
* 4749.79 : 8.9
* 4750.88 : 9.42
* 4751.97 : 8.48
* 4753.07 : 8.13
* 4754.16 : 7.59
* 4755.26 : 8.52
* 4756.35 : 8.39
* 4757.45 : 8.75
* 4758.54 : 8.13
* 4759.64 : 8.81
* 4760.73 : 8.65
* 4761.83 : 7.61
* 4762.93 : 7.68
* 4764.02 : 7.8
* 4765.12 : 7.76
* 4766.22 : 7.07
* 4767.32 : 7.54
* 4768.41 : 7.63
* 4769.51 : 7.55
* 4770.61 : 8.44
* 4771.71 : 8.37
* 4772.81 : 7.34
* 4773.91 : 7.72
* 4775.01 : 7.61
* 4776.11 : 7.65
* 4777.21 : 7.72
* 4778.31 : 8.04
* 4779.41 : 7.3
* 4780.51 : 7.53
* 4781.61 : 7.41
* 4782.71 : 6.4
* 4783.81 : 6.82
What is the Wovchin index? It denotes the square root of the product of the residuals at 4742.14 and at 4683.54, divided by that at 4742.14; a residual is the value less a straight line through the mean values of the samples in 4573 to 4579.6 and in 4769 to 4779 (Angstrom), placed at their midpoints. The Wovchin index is 1.3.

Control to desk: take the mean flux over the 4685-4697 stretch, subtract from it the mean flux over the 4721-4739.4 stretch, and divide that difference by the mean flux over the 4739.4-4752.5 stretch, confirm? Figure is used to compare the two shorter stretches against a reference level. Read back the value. 0.00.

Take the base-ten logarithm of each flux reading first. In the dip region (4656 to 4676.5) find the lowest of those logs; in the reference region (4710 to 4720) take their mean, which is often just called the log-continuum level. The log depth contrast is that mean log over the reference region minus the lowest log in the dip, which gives 0.124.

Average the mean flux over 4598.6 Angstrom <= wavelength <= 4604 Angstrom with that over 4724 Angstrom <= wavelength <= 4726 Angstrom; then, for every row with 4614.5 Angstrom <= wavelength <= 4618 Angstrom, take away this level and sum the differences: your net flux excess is 0.2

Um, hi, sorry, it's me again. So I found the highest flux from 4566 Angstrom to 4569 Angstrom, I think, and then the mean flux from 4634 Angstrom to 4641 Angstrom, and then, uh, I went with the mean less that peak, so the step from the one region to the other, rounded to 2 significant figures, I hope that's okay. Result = -1.1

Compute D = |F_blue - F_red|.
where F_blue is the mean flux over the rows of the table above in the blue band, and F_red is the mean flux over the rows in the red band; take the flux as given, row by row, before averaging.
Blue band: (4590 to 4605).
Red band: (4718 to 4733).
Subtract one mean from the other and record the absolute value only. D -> 0.6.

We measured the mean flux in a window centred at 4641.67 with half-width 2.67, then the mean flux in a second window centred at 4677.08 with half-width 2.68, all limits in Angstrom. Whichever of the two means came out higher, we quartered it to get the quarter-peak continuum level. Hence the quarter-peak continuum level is 2.20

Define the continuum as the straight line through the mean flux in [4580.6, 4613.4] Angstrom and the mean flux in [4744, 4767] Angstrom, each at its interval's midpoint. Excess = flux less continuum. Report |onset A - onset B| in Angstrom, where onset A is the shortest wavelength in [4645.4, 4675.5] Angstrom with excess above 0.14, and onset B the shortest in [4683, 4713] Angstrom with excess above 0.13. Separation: 33.3 Angstrom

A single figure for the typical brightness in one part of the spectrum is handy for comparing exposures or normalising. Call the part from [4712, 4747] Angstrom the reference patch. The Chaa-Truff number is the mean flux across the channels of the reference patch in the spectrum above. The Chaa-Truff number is 8.51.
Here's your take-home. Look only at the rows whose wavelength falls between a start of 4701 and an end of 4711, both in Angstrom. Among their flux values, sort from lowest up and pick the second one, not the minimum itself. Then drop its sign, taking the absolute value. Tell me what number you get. 7.3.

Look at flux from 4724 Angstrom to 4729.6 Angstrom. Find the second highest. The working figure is 9.49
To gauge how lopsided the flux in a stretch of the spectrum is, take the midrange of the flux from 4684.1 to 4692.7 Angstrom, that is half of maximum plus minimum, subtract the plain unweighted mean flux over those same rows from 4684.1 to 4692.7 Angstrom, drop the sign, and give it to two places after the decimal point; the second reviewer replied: 0.03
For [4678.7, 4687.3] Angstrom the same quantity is 0.06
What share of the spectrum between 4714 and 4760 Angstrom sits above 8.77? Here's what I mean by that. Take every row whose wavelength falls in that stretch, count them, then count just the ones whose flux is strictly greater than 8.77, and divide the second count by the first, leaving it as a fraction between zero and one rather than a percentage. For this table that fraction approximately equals 0.36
